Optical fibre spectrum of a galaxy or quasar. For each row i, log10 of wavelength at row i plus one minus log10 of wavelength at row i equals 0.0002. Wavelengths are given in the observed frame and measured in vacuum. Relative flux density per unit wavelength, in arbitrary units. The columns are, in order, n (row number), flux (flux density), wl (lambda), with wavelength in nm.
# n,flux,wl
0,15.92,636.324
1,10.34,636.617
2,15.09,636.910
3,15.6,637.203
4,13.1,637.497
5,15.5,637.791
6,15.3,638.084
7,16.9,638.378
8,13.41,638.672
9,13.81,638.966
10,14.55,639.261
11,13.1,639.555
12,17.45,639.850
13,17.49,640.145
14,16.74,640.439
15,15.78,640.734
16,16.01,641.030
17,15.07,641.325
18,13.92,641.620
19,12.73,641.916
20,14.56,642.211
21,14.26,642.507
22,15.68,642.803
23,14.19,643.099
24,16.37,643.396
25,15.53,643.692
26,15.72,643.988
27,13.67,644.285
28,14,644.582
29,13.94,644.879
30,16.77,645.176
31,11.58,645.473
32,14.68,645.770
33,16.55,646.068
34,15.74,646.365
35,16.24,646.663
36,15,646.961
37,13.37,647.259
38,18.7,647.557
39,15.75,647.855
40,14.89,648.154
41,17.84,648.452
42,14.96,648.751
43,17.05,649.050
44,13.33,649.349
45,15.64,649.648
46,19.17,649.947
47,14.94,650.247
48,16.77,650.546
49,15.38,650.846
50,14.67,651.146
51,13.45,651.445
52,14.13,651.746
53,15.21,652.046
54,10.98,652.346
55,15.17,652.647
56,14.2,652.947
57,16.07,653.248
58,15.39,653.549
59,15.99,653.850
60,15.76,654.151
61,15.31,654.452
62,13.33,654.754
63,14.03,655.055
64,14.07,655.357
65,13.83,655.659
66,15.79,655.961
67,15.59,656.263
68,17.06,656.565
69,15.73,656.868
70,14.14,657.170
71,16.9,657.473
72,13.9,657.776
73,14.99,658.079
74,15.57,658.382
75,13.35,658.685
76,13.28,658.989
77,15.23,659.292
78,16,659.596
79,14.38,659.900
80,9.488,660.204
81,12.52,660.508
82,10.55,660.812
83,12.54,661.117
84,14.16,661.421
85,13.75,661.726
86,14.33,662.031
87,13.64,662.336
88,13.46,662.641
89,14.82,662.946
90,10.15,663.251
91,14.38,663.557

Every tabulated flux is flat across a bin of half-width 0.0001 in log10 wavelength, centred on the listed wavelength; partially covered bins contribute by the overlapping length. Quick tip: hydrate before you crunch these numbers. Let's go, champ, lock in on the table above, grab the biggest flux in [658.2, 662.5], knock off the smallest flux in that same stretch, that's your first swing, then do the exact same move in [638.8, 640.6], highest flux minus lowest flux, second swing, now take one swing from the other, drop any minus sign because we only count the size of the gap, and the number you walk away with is 2.1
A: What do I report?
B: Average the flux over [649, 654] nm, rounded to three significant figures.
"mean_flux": 15.1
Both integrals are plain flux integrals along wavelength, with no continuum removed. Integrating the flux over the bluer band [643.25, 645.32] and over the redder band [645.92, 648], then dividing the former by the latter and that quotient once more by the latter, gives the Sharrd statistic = 0.0286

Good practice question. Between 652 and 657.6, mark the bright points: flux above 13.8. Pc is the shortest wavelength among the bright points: 652.046 nm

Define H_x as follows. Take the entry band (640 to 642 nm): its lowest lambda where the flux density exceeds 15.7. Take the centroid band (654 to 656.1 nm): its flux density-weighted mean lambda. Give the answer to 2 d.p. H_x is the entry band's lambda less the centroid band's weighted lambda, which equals -14.90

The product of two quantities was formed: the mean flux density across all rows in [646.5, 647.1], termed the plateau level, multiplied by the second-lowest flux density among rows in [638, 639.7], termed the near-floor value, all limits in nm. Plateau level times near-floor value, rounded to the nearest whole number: 209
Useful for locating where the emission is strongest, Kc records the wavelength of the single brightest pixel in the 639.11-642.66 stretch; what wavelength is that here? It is 640.145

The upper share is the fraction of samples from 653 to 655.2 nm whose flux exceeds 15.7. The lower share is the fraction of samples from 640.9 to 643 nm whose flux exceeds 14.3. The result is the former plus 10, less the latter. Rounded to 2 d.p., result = 9.86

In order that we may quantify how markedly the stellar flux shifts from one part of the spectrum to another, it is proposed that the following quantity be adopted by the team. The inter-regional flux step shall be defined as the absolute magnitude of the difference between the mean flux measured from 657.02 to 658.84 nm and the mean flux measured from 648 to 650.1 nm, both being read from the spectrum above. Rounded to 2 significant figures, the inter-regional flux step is 1.3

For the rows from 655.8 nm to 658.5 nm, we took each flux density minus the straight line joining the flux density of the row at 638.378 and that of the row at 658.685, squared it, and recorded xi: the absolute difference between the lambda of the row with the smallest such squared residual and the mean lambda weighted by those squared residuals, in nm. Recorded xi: 0.71 nm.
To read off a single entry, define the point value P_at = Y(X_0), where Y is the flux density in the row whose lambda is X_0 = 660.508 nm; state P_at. 12.52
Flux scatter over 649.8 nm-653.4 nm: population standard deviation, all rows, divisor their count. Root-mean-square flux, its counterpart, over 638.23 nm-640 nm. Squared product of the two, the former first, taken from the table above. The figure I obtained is 783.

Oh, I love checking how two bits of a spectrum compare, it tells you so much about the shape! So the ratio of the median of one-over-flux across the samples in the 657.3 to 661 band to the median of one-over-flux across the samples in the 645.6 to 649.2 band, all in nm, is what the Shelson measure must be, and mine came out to 1.11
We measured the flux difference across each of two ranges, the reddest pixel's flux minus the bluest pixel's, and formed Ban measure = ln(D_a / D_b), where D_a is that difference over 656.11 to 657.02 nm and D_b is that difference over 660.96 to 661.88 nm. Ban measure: -2.2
